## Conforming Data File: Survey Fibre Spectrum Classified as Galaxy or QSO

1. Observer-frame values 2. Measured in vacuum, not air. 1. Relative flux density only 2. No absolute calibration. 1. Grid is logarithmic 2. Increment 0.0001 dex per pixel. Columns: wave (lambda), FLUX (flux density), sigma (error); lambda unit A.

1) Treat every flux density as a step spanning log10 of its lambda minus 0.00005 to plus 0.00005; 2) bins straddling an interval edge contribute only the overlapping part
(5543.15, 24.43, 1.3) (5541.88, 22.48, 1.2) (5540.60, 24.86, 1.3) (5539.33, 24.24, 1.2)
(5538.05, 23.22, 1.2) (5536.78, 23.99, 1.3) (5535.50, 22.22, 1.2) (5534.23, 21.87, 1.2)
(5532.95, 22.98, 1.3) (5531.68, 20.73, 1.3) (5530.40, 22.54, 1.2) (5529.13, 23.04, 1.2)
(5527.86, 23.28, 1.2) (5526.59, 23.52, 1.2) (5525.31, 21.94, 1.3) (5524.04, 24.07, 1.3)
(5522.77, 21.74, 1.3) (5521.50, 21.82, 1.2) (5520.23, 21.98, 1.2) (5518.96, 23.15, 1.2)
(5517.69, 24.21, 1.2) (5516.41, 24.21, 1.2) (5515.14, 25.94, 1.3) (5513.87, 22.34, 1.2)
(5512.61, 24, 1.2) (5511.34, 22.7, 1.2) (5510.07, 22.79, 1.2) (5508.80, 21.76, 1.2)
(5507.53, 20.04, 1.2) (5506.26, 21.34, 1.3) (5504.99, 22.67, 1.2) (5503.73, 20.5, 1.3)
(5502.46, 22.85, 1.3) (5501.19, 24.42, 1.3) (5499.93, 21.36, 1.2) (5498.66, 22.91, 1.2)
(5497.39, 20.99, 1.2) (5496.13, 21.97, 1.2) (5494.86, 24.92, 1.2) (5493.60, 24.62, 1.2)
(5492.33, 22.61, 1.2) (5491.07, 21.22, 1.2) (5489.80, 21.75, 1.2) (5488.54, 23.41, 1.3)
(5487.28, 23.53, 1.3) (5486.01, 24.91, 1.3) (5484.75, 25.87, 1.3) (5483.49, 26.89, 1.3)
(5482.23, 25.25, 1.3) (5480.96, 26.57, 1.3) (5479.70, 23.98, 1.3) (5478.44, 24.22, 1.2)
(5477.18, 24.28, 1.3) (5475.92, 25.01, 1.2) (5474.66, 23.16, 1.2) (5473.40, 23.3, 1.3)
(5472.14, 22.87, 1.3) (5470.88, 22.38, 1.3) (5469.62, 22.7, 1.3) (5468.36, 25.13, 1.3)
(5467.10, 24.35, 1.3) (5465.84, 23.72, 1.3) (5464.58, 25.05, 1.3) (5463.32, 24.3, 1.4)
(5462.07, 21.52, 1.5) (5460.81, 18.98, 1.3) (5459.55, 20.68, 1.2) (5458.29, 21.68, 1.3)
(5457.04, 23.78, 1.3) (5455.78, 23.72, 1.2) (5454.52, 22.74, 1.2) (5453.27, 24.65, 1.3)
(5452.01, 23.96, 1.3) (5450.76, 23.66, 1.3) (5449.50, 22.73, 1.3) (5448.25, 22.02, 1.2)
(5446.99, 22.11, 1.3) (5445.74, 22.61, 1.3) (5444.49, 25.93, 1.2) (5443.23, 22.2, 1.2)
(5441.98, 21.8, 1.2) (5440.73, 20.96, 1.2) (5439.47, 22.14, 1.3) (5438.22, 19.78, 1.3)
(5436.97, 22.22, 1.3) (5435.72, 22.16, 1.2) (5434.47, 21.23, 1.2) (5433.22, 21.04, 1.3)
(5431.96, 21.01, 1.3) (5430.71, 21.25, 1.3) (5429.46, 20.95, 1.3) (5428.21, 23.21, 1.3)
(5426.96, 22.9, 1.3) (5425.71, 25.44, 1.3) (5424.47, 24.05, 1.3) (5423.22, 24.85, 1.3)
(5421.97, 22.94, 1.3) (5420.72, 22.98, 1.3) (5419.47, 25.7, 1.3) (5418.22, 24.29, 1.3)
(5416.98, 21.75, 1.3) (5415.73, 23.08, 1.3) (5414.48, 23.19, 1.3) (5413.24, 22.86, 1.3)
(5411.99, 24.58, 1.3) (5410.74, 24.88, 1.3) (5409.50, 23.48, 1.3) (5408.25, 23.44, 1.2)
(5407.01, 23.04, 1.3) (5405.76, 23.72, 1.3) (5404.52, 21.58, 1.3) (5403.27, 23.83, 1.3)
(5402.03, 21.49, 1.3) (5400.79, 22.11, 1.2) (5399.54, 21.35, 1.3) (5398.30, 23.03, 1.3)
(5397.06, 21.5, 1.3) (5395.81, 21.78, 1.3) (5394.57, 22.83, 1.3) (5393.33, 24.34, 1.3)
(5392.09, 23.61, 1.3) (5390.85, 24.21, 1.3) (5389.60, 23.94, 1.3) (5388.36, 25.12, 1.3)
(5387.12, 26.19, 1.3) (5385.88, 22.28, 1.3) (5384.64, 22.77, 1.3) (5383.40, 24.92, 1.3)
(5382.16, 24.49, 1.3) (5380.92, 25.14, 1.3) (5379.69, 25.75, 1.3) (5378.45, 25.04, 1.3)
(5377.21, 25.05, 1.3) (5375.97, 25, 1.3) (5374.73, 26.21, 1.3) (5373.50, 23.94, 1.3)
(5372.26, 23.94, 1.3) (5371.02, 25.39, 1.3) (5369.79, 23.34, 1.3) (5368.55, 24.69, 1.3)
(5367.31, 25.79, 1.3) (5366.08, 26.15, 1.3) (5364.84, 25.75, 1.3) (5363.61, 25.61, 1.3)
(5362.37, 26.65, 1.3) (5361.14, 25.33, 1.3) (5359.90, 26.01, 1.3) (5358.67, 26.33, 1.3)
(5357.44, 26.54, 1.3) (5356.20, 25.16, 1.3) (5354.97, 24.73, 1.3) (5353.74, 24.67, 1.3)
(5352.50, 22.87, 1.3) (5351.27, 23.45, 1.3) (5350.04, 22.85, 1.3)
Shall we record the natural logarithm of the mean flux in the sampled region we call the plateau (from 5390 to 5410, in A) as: 3.13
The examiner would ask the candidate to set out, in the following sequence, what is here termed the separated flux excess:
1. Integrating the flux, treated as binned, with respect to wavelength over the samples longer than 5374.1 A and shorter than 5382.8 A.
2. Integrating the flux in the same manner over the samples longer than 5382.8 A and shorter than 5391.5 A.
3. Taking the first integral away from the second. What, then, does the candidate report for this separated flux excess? -9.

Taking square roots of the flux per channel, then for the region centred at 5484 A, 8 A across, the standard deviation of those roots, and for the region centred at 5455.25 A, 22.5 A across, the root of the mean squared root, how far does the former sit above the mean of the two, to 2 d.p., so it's -2.34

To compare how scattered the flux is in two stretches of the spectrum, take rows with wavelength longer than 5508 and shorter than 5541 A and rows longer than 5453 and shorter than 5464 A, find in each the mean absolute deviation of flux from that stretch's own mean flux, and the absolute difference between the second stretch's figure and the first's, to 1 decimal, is 0.6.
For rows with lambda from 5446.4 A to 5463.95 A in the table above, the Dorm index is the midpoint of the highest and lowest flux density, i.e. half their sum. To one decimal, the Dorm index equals 21.8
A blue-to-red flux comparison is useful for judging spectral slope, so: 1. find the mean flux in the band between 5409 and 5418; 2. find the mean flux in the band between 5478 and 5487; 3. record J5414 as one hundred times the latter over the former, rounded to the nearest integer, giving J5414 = 108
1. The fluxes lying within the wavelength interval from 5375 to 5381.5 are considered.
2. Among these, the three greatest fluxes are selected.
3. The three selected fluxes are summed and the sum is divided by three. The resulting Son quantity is 25.3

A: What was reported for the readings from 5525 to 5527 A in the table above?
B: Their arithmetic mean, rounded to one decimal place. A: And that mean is 22.7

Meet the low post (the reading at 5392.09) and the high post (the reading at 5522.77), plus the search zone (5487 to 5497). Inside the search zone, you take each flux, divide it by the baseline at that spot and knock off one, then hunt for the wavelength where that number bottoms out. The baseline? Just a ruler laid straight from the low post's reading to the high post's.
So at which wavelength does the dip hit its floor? 5491.07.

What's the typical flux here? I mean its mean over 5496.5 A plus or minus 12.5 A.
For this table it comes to 22.7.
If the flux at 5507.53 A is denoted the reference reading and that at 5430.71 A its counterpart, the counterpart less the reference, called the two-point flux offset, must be 1.2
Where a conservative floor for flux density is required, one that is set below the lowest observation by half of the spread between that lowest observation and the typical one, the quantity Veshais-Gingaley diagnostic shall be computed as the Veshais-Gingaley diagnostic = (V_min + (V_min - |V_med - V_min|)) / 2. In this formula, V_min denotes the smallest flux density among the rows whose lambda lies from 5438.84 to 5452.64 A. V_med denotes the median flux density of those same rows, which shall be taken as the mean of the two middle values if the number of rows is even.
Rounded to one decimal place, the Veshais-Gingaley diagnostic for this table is 20.3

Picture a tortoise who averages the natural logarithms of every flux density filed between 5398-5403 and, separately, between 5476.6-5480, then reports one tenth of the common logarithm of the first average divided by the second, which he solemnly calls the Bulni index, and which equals -0.0013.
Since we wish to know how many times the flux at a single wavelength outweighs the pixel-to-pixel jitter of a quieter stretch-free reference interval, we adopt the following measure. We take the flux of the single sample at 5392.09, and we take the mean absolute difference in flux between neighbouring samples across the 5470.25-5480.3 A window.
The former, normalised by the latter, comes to 42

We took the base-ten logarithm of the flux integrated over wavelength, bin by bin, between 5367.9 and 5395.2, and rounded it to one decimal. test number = 2.8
